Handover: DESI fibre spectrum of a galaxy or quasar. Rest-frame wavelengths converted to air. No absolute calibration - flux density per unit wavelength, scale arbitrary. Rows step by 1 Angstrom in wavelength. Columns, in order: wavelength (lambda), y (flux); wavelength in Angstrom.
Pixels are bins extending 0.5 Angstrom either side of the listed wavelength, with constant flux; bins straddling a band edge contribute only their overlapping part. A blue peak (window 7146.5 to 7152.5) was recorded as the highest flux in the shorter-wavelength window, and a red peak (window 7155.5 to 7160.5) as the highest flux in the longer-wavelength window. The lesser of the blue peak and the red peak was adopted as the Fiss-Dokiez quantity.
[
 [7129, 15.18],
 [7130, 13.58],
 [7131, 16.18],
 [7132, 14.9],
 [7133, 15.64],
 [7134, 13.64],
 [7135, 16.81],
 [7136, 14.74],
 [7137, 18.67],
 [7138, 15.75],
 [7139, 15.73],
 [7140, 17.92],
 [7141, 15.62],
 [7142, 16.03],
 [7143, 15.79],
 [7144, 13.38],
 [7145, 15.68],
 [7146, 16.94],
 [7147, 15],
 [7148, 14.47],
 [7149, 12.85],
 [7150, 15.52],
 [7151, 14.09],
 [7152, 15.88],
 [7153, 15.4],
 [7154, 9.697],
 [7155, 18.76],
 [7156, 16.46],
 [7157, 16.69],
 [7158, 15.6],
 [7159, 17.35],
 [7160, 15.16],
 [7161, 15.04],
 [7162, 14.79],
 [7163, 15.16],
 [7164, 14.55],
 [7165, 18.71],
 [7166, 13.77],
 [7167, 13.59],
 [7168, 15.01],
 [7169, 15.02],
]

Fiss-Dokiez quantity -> 15.9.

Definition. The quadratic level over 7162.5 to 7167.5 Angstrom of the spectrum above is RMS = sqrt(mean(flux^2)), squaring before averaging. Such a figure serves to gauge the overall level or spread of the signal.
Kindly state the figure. 15.3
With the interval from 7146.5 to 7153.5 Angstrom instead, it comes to 14.8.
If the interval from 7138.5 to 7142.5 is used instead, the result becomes 16.4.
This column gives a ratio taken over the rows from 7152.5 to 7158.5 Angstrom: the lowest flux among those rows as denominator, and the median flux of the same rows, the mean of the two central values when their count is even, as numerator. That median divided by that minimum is 1.65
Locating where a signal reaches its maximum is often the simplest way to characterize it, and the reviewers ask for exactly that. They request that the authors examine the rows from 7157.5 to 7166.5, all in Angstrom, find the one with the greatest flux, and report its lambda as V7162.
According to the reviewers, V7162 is 7165 Angstrom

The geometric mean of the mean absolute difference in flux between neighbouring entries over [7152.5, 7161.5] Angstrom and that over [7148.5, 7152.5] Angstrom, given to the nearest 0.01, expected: 2.35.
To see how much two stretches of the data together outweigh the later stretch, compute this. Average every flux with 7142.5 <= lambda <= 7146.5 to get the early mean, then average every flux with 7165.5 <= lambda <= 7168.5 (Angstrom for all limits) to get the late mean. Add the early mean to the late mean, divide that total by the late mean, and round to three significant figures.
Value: 2.09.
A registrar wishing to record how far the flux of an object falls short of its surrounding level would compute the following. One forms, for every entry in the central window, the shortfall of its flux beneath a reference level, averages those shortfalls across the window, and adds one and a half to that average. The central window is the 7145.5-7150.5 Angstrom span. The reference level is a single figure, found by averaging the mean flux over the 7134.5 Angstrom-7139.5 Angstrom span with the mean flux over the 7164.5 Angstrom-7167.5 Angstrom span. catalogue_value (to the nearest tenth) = 2.4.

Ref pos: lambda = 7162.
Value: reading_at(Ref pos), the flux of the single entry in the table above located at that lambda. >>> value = 14.79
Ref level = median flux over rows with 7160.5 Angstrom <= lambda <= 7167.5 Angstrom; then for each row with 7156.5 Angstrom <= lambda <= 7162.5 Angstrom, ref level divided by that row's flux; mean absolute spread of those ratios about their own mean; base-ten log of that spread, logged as -1.32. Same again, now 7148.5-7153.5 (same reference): -1.14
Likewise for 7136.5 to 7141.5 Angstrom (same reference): -1.19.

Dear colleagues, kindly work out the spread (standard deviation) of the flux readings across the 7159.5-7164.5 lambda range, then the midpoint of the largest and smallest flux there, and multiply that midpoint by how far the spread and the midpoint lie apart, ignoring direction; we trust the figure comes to 217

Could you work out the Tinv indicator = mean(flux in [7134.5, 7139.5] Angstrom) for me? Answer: 16.3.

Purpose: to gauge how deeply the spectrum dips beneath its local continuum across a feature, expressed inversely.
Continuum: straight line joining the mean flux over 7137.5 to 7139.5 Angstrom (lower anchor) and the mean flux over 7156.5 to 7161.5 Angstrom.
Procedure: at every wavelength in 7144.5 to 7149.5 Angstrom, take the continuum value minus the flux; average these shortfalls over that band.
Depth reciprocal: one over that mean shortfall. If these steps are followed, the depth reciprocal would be 1.2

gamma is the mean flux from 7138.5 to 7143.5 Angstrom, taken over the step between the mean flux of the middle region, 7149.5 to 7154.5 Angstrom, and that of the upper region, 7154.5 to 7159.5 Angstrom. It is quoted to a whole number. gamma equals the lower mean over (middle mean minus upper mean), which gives -6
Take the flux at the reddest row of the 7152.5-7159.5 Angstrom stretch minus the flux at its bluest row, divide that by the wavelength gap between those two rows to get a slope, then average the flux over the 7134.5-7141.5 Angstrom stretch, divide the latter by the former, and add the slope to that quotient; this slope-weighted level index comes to 51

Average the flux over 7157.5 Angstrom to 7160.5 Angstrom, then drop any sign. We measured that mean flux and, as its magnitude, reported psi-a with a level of 16.0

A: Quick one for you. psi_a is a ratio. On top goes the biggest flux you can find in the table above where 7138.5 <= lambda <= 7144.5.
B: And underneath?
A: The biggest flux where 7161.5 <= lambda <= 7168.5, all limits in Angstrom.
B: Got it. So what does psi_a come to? 0.96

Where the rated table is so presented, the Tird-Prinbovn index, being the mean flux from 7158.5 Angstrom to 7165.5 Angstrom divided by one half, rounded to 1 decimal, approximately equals 31.6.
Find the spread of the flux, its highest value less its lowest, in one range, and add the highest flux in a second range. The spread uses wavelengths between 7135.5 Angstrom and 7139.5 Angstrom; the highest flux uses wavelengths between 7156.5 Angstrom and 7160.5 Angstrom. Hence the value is 21.3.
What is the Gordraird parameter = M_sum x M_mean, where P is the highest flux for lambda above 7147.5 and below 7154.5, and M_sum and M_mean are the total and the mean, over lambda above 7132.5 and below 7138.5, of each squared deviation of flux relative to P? 38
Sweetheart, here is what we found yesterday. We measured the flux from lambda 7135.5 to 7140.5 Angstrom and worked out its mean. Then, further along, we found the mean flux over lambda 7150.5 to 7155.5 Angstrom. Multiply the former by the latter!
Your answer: 245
